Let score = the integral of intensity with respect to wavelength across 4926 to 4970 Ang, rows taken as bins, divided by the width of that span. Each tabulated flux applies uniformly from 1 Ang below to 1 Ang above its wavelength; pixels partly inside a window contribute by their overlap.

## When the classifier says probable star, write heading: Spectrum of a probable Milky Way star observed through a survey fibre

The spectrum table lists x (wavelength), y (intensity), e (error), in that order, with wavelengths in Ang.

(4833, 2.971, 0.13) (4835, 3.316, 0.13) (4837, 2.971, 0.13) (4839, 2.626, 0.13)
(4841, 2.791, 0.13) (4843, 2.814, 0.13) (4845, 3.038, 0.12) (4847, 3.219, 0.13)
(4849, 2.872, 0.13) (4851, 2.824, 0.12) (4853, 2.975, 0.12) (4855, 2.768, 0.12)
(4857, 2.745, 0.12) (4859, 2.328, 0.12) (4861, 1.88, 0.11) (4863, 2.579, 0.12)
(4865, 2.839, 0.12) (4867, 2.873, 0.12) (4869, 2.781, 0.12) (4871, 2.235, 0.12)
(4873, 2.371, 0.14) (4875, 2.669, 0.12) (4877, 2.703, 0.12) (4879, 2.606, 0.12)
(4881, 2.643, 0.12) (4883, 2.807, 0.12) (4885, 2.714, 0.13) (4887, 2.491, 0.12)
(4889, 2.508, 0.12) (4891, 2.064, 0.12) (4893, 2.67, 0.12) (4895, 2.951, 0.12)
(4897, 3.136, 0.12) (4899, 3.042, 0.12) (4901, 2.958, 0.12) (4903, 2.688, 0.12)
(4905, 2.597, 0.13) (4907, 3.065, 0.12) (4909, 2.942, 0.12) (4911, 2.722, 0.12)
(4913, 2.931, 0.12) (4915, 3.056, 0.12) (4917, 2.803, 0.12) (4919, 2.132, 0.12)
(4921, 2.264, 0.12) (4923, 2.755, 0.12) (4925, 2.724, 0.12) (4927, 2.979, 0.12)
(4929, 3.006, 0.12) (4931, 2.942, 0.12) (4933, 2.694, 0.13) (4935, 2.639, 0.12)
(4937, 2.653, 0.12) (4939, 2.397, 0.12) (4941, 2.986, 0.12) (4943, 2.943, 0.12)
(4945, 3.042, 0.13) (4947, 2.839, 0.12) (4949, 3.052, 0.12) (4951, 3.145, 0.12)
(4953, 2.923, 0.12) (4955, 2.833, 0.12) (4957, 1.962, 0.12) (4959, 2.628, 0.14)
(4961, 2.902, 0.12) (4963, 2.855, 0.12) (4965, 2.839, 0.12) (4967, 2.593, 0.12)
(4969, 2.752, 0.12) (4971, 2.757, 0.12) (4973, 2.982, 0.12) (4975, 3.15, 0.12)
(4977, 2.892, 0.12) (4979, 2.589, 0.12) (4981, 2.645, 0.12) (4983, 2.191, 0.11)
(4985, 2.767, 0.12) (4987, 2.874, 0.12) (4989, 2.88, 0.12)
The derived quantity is 2.80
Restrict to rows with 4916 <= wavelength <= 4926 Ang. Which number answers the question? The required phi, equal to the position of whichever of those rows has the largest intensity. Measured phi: 4917 Ang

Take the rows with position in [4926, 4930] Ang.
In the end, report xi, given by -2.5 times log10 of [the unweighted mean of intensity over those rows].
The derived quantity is -1.19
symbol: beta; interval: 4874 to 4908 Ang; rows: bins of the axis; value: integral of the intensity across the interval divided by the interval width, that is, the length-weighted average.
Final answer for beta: 2.72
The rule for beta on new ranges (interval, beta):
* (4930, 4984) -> 2.77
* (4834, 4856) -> 2.93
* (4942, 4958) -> 2.84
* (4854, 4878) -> 2.56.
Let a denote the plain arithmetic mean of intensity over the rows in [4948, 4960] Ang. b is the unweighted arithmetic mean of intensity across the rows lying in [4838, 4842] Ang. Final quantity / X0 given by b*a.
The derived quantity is 7.47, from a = 2.8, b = 2.7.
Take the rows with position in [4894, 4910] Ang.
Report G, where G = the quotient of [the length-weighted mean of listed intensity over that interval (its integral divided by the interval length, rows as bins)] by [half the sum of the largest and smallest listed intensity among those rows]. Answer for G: 1.02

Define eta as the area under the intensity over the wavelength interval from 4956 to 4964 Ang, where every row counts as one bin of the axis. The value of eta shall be 20.7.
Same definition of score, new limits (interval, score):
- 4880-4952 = 2.78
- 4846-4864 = 2.69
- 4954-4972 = 2.68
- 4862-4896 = 2.62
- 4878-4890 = 2.63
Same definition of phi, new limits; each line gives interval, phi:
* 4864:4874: 4867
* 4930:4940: 4931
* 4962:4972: 4963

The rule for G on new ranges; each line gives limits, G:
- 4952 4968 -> 1.10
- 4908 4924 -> 1.04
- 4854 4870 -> 1.09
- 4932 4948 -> 1.02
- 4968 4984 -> 1.03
